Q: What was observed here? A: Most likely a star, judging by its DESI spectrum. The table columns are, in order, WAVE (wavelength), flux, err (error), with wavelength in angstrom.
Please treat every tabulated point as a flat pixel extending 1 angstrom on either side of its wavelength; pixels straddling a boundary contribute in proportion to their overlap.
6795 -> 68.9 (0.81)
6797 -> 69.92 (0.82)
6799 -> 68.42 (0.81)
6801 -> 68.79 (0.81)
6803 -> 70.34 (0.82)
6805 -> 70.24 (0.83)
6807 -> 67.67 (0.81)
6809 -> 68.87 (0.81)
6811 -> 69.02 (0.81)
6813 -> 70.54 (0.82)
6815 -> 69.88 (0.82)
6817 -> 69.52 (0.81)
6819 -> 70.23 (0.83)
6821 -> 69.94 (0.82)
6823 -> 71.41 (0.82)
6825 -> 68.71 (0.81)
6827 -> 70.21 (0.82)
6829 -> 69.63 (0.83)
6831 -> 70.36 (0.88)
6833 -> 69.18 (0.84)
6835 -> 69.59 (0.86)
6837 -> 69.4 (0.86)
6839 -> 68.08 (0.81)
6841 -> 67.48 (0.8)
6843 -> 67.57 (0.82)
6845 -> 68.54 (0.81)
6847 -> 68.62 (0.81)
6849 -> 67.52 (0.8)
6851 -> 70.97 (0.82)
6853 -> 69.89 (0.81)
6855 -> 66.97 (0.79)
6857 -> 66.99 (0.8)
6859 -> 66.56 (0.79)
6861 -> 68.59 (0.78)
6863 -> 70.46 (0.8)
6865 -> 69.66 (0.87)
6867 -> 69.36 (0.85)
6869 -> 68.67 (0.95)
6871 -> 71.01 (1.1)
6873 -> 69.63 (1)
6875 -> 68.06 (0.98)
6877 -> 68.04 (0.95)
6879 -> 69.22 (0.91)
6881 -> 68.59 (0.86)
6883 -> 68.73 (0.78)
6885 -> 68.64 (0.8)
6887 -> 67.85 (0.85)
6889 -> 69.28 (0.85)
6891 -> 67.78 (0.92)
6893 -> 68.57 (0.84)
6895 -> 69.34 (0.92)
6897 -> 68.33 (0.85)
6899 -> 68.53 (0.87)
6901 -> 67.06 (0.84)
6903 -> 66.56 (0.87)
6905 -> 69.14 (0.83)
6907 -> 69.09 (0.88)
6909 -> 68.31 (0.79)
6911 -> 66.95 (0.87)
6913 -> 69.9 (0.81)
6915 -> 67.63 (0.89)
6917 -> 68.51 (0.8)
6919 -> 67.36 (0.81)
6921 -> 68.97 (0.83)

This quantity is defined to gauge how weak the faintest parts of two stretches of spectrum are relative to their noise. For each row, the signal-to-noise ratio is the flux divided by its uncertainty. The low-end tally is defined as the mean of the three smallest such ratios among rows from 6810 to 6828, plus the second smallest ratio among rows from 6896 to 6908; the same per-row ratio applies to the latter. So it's 163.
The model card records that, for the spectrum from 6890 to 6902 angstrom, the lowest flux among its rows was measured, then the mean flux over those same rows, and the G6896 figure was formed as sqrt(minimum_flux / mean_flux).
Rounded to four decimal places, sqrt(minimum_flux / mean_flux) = 0.9911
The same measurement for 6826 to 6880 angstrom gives 0.9829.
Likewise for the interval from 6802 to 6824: 0.9847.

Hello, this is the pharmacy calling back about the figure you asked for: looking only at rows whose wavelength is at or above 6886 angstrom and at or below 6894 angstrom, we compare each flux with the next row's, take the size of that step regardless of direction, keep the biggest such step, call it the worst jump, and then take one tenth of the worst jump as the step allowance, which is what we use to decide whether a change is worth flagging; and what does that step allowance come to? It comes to 0.15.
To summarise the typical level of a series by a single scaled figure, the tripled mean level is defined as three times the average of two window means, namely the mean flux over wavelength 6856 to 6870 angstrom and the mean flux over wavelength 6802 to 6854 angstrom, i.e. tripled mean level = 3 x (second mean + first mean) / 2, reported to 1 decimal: 207.0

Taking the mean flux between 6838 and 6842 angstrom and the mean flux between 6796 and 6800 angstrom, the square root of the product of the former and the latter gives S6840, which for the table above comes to 68.5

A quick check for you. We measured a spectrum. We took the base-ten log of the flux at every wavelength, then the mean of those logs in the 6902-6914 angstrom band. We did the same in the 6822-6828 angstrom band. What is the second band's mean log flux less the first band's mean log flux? 0.011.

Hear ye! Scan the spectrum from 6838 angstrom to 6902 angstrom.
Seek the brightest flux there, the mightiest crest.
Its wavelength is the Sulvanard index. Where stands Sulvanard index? 6871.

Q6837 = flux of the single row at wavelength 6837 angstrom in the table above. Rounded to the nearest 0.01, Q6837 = 69.40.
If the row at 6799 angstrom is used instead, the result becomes 68.42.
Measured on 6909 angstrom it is 68.31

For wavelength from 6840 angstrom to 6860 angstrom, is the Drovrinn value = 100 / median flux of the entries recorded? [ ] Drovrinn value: 1.480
